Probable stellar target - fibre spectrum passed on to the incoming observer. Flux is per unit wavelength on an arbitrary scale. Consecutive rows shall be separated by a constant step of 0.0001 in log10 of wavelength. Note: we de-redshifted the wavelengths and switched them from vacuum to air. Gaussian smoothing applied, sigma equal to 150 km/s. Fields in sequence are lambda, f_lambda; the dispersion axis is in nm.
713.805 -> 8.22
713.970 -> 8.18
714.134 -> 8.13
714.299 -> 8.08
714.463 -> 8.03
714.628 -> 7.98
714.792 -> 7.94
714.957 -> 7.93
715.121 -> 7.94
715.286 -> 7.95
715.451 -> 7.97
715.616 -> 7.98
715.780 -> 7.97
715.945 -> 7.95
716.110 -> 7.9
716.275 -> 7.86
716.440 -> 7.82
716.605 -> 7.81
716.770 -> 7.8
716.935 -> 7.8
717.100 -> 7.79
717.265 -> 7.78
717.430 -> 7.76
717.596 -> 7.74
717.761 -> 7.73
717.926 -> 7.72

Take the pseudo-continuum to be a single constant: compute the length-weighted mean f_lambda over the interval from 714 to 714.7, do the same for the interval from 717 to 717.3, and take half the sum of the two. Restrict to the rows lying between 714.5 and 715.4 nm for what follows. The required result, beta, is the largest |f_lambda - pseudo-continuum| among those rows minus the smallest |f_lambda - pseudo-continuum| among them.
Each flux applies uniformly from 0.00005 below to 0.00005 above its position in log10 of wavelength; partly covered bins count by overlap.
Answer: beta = 0.050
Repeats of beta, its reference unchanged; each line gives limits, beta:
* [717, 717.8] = 0.060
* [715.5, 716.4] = 0.047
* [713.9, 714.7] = 0.200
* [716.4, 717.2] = 0.030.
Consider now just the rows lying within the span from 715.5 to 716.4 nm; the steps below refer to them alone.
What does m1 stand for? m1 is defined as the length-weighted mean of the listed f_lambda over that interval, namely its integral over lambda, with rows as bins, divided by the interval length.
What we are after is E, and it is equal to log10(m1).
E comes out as 0.899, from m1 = 7.93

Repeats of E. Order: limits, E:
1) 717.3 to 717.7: 0.889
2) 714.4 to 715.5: 0.901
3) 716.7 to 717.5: 0.892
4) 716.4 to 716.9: 0.893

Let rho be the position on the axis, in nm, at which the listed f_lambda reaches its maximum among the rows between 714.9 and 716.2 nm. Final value 715.616 nm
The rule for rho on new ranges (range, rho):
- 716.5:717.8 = 716.605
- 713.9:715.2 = 713.970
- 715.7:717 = 715.780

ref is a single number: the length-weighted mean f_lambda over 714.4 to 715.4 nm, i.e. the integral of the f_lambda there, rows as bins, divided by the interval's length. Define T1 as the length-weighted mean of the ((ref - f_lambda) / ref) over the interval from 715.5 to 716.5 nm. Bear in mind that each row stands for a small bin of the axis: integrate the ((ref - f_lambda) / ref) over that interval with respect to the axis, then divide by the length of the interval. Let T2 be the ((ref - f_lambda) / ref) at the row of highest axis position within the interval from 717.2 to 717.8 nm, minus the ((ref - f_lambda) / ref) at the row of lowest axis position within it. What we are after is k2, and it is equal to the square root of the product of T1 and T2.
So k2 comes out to 0.0057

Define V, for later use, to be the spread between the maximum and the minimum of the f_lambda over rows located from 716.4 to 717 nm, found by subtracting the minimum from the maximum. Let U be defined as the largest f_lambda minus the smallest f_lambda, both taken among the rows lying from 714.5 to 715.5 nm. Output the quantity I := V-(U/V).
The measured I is -2.5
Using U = 0.05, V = 0.02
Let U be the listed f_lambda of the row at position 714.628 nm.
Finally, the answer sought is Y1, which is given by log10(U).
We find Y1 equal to 0.902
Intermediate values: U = 7.98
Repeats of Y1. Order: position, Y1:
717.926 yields 0.888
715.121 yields 0.900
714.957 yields 0.899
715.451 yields 0.901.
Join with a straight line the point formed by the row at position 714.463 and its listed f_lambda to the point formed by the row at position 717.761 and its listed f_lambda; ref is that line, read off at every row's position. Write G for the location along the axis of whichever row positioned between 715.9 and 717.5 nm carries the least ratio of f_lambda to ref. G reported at 716.440 nm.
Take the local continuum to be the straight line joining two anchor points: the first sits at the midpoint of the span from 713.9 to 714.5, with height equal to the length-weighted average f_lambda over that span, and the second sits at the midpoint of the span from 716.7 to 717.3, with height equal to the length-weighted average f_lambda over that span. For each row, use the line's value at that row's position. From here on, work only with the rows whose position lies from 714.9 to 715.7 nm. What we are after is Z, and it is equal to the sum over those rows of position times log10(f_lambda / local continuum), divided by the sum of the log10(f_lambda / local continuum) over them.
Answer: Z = 715.01 nm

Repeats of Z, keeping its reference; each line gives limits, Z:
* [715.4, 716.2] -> 715.81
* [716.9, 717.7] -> 717.44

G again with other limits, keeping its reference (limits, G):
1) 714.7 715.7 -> 714.792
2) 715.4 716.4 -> 716.275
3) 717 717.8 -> 717.596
